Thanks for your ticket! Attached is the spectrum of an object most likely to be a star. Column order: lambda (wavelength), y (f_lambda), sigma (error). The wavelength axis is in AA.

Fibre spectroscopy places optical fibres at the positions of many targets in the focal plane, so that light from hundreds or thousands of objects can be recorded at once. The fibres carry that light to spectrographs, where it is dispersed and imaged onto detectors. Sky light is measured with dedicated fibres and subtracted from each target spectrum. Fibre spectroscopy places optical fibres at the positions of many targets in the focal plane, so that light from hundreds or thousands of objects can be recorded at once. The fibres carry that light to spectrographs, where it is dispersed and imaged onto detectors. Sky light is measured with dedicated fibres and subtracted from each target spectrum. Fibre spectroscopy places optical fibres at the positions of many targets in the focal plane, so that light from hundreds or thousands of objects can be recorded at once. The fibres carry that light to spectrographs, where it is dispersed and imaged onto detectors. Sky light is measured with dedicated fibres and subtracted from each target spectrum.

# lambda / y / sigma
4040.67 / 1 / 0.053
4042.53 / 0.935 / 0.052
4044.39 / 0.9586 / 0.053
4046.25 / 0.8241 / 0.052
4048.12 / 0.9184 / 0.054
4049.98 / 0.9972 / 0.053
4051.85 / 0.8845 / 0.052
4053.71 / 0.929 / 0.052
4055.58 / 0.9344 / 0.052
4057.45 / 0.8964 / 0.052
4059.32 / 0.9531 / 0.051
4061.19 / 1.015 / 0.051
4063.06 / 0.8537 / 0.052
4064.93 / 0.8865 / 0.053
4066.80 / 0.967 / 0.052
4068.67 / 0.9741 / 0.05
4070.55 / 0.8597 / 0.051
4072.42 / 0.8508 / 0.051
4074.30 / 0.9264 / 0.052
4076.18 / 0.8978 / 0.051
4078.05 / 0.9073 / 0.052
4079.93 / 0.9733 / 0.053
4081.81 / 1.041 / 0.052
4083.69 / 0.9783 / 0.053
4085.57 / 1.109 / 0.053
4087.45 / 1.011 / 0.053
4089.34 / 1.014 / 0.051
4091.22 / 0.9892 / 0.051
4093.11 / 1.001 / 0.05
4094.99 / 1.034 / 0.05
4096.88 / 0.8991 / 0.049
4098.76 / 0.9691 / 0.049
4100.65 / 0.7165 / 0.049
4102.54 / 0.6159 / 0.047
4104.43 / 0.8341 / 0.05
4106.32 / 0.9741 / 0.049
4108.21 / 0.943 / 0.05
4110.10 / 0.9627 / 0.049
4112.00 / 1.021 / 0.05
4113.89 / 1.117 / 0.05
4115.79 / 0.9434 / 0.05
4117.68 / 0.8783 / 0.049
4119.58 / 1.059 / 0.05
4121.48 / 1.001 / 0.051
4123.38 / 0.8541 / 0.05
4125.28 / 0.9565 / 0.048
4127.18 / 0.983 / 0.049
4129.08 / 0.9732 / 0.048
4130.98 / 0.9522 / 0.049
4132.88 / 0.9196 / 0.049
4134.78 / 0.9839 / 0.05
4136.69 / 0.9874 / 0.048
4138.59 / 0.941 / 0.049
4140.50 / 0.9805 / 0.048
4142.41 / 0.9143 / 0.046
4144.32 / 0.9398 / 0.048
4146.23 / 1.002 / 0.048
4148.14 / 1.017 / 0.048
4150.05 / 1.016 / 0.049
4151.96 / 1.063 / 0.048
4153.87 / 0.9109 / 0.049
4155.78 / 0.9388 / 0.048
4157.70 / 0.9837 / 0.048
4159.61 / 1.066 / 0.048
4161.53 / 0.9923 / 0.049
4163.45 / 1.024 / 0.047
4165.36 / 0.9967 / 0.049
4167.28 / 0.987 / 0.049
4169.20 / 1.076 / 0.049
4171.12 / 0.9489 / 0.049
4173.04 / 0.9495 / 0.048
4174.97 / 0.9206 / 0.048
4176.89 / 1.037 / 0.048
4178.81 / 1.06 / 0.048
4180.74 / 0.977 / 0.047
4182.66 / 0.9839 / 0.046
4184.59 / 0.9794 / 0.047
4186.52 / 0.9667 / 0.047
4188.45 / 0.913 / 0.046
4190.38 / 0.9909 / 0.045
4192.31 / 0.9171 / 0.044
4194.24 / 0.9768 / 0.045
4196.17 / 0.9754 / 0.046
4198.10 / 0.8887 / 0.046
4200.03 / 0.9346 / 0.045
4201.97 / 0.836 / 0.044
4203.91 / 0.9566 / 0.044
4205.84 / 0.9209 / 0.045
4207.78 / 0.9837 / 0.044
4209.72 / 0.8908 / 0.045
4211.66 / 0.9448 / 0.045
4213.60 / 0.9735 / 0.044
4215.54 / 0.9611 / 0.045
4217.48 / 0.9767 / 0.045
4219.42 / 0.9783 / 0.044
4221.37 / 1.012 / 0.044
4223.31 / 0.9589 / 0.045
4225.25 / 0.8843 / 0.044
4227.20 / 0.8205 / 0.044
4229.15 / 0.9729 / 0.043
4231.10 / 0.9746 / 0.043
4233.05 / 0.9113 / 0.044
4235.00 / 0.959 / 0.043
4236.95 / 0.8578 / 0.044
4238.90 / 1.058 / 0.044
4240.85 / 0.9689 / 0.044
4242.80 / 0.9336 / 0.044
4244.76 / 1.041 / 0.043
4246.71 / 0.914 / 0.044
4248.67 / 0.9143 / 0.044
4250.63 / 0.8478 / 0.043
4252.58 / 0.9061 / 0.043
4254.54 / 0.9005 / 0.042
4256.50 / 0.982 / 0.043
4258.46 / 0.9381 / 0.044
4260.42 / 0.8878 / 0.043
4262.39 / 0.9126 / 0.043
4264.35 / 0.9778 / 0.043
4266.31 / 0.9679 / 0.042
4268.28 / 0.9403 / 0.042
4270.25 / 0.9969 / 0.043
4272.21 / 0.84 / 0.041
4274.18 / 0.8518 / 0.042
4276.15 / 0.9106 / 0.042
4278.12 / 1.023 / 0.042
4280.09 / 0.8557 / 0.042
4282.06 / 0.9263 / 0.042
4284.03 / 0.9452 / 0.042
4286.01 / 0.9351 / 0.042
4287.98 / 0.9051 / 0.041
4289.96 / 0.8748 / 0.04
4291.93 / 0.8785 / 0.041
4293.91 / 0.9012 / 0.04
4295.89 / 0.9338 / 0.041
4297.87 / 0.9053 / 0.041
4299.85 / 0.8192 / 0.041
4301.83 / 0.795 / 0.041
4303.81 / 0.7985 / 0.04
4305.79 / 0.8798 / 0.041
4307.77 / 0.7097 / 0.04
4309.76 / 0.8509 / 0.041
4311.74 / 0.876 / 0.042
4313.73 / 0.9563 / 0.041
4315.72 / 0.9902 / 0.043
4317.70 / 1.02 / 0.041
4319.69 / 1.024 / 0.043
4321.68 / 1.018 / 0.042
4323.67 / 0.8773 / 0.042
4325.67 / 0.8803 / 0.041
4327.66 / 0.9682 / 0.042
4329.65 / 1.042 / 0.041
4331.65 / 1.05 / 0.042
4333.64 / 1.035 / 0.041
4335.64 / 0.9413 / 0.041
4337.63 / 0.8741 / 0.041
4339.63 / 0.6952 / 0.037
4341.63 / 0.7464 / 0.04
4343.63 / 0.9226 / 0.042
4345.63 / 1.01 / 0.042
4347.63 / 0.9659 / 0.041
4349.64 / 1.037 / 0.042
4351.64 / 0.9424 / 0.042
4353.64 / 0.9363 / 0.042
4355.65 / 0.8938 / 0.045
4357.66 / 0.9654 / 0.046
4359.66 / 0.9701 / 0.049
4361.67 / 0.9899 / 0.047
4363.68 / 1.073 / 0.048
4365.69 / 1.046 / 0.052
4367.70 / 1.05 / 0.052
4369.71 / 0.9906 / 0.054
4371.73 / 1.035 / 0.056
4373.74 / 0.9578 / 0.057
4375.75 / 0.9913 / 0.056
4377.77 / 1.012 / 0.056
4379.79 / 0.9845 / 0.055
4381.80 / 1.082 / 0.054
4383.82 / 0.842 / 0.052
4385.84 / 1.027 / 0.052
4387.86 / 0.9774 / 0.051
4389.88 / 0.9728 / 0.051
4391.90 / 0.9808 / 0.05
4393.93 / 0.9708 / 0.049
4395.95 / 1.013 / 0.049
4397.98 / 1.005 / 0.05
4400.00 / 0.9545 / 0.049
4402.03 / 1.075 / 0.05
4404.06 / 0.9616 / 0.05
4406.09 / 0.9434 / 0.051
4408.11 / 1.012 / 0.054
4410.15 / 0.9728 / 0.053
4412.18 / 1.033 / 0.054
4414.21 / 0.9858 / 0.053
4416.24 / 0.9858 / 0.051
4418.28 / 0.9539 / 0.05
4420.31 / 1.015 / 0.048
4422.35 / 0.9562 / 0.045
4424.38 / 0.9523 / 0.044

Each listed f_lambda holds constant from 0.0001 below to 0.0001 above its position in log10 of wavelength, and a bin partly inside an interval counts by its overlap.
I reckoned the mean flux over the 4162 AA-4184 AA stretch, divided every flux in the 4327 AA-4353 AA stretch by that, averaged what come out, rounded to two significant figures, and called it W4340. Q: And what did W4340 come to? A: 0.94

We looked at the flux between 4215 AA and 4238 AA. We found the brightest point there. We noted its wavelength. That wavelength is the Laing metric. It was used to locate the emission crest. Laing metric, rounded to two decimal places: 4221.37 AA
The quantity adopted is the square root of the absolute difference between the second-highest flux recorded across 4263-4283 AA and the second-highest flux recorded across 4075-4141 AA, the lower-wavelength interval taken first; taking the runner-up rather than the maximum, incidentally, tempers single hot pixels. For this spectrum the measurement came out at 0.335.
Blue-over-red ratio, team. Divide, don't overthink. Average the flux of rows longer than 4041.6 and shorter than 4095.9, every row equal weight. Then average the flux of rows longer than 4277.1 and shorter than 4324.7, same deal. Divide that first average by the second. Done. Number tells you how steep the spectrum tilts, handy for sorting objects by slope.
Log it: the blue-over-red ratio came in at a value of 1.05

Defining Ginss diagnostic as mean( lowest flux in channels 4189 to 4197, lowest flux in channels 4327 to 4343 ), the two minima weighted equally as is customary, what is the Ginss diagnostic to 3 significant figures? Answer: 0.806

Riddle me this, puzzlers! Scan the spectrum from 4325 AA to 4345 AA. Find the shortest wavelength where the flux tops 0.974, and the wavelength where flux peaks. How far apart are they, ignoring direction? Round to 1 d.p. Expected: 2.0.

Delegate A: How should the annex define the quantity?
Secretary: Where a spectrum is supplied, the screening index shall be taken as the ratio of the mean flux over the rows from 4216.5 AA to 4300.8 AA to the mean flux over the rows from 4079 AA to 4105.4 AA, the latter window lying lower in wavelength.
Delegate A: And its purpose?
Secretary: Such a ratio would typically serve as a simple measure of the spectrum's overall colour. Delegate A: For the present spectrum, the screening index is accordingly 0.99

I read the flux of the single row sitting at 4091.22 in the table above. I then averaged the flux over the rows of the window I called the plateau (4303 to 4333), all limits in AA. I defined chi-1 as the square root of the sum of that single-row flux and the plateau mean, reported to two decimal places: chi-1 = 1.39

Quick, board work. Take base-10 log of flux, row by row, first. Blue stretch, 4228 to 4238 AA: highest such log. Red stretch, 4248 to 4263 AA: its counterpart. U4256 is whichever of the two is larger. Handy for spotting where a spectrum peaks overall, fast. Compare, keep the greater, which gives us -0.01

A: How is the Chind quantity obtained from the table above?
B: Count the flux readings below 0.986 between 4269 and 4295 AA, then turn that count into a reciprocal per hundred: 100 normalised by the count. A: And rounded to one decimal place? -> 9.1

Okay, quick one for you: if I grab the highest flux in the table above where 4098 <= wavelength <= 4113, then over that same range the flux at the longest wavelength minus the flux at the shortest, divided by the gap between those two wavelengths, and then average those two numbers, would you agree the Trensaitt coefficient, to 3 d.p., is 0.512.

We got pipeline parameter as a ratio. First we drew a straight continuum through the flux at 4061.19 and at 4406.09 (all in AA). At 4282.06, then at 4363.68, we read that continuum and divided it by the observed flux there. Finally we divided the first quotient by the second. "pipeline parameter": 1.18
